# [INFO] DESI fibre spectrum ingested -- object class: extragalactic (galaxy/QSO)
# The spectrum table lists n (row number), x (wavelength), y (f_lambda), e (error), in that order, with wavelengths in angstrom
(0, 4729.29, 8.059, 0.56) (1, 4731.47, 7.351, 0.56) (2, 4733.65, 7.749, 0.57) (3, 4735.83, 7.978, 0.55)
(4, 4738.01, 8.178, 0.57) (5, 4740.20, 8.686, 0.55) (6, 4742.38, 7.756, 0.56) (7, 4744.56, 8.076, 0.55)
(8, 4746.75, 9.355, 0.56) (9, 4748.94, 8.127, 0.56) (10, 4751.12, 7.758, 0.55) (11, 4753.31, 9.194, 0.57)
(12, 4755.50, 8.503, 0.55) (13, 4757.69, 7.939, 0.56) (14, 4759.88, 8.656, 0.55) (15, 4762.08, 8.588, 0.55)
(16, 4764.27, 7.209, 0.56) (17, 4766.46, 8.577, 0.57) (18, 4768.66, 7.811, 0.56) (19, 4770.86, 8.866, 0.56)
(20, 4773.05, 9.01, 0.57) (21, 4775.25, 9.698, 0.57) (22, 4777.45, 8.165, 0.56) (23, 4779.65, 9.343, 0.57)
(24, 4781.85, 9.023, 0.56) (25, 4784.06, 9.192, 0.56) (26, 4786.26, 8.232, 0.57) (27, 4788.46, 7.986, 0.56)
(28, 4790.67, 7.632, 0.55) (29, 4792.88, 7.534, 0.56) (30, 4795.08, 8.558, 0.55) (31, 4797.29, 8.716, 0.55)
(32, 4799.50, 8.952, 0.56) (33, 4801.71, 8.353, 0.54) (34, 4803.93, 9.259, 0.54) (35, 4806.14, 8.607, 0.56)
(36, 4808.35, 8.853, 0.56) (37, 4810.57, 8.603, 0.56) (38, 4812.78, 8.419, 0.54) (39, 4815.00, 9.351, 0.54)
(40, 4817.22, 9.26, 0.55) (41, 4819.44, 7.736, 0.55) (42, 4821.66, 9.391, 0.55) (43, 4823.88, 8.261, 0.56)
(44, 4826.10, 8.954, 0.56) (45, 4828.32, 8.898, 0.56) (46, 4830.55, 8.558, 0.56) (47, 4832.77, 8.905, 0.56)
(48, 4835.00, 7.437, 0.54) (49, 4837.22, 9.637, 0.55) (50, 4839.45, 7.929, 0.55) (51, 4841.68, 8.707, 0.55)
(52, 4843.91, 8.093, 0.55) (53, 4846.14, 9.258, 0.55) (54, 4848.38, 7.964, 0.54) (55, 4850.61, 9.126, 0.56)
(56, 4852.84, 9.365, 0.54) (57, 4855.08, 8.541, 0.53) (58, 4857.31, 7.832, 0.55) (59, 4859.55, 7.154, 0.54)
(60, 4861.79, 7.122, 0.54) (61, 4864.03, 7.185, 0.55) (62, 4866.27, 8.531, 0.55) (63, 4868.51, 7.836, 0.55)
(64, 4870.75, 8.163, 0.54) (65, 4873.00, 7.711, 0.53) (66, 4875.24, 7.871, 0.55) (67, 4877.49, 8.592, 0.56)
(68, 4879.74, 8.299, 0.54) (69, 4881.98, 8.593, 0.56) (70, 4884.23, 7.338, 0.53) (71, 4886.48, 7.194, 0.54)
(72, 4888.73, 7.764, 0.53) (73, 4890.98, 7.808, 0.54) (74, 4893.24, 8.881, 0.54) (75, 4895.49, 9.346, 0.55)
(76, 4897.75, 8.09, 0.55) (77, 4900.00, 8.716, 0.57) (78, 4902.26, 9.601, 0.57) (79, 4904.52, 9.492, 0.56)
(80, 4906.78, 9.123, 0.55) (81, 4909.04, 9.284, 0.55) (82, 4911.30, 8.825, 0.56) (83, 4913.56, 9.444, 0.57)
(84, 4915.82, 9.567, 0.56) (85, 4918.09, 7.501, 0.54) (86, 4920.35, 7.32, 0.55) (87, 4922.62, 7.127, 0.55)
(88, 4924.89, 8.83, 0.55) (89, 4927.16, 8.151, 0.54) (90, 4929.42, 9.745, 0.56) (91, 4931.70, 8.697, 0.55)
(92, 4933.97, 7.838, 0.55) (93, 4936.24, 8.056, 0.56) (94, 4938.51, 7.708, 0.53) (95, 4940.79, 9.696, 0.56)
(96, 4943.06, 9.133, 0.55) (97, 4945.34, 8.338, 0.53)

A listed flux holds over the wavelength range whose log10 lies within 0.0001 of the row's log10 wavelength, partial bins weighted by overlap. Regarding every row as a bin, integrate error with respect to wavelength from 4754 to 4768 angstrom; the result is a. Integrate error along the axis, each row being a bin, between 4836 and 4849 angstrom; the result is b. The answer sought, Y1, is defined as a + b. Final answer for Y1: 14.9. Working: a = 7.80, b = 7.1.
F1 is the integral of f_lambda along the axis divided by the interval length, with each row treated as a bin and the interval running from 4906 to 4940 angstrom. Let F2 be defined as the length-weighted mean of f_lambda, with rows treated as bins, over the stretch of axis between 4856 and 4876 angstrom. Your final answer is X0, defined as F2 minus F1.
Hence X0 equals -0.77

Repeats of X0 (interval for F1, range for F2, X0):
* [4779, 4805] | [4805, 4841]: 0.13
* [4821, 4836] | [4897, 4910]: 0.46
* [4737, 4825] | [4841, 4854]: 0.21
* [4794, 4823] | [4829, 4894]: -0.58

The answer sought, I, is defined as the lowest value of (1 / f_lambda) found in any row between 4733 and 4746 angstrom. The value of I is 0.115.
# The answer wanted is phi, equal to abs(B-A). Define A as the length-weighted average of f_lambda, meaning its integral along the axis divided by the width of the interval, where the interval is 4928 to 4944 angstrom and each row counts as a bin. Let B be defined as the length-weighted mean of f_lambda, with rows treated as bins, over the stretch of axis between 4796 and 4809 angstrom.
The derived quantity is 0.10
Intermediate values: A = 8.69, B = 8.8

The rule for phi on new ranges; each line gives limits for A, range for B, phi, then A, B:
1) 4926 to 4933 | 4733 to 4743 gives 0.74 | 8.84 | 8.1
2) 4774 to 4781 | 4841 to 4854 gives 0.32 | 9.07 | 8.8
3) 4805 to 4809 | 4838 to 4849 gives 0.29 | 8.74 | 8.4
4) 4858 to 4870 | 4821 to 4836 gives 1.02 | 7.59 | 8.6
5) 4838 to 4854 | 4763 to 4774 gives 0.36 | 8.65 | 8.3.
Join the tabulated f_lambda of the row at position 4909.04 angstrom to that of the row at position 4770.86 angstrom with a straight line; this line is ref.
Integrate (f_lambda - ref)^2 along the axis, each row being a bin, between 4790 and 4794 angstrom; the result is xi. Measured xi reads 7.3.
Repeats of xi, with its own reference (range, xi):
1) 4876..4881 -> 3.3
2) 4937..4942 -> 7.2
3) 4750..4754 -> 2.7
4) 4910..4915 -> 0.6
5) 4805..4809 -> 0.3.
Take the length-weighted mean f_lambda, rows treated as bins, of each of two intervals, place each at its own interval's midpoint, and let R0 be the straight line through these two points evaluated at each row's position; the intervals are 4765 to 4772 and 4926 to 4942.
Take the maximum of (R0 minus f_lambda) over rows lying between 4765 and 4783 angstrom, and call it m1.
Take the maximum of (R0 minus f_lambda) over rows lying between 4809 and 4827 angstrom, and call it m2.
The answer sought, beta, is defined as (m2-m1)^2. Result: 0.02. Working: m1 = 0.6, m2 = 0.7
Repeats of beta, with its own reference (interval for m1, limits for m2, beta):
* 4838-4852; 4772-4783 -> 0.10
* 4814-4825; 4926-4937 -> 0.00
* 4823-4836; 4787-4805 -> 0.02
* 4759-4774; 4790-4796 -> 0.08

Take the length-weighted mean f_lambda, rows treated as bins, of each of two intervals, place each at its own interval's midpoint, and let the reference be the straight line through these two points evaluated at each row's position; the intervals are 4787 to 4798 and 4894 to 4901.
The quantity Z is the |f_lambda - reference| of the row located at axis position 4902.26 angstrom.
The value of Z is 0.84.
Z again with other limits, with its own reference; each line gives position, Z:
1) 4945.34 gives 0.70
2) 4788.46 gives 0.06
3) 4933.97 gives 1.12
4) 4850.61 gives 0.69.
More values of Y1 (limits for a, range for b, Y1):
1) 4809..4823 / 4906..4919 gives 14.9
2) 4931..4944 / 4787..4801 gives 14.9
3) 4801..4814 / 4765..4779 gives 15.1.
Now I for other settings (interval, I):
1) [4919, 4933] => 0.103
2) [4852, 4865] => 0.107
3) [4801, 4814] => 0.108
